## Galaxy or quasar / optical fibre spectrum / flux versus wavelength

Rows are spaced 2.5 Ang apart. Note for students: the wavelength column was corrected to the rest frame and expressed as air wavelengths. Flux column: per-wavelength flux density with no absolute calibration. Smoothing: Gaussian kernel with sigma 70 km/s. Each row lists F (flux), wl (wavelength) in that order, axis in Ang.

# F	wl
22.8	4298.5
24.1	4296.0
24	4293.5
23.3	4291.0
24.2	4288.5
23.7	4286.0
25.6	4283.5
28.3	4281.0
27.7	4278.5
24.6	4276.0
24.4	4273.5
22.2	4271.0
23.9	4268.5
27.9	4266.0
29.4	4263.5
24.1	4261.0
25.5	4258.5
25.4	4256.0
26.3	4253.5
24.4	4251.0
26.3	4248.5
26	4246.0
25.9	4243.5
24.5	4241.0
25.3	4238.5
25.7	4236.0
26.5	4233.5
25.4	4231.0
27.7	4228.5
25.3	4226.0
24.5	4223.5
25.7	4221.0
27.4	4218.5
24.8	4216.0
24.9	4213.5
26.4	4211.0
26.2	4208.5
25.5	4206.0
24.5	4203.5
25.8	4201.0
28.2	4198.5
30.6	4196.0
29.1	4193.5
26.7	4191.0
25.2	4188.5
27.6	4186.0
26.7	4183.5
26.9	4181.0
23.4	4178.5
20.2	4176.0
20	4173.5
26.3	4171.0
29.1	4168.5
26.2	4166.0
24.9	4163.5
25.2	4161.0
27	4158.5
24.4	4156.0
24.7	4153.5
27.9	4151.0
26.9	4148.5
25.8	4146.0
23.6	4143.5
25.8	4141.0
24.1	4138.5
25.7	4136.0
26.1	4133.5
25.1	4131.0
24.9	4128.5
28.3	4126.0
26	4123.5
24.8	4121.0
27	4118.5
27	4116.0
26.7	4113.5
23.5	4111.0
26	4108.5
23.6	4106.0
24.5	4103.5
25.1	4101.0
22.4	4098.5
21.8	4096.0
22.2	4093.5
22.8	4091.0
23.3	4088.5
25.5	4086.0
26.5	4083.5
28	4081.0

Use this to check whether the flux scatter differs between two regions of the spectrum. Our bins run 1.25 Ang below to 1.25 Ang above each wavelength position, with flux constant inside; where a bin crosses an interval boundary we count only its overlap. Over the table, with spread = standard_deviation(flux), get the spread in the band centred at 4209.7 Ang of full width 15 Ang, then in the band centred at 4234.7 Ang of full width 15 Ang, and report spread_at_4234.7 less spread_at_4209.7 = 0.3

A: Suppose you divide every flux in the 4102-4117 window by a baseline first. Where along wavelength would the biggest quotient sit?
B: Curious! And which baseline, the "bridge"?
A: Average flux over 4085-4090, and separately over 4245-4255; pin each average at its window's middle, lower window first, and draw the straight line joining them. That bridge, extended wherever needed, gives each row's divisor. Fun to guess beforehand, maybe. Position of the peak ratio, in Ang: 4116.0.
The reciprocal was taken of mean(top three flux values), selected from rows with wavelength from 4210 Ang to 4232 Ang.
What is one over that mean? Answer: 0.0368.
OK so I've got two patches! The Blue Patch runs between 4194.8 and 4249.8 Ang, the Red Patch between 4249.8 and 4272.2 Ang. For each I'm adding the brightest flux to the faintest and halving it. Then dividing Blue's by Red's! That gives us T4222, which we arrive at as 1.07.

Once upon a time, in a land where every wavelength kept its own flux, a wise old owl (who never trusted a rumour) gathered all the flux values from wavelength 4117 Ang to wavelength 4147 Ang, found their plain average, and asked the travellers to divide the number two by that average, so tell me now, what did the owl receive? 0.0781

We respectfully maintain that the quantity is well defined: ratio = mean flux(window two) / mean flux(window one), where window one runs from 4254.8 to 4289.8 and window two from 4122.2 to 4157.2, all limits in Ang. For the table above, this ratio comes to 1.01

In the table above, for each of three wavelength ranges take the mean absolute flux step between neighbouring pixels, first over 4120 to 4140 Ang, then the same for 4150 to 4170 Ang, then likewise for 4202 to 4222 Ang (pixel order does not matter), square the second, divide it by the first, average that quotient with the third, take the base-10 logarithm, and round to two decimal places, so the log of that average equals 0.22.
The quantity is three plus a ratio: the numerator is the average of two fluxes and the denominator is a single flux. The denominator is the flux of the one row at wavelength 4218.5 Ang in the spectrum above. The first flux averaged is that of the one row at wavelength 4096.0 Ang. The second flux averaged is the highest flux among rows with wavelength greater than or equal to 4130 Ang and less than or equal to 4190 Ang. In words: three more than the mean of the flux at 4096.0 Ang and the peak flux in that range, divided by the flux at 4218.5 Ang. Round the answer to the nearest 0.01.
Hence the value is 3.93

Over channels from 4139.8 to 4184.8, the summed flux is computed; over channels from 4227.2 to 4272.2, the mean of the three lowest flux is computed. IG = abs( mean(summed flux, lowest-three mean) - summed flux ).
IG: 216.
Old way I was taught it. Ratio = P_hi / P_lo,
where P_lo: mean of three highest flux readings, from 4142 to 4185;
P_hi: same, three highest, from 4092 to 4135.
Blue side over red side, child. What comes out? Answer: 0.98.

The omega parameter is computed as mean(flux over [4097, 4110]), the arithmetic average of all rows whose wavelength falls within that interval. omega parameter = 24.3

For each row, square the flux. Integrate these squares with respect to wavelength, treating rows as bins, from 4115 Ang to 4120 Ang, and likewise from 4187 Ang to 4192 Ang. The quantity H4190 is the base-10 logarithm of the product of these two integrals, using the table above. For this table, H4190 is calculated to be 7.09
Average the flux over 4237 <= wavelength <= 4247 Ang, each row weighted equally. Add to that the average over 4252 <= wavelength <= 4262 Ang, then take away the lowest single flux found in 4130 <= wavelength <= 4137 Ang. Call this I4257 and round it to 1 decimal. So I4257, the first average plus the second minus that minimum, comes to 25.6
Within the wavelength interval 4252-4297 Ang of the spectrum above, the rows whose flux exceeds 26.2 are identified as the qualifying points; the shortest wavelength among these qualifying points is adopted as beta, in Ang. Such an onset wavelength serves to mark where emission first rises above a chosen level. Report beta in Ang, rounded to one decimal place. 4253.5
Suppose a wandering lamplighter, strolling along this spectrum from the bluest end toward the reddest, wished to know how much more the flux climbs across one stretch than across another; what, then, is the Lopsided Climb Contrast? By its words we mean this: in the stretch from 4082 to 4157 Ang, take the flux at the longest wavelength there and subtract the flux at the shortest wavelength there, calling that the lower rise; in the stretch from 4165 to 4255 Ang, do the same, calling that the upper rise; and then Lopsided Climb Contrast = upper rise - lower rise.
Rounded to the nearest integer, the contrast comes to 2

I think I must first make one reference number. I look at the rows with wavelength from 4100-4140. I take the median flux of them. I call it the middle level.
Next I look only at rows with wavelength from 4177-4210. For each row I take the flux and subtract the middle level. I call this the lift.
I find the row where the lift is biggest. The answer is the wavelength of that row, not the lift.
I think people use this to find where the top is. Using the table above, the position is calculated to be 4196.0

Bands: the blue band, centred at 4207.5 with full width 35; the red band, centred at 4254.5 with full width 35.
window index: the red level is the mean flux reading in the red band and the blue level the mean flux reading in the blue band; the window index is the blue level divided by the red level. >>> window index 1.04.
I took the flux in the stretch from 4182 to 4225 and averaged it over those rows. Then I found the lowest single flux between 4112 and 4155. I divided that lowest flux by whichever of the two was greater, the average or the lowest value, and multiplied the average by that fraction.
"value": 23.6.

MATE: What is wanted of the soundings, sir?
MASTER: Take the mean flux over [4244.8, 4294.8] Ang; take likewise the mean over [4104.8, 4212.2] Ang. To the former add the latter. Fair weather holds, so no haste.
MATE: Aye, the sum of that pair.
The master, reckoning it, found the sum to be 51.2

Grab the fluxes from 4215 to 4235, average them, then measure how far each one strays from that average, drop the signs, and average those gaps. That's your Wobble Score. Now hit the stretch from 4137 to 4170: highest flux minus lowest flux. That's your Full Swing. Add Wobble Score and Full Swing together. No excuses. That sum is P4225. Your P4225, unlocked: 6.5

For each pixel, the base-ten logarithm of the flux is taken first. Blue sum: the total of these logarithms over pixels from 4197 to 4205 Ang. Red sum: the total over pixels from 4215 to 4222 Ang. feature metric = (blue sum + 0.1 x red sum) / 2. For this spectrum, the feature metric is 2.34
